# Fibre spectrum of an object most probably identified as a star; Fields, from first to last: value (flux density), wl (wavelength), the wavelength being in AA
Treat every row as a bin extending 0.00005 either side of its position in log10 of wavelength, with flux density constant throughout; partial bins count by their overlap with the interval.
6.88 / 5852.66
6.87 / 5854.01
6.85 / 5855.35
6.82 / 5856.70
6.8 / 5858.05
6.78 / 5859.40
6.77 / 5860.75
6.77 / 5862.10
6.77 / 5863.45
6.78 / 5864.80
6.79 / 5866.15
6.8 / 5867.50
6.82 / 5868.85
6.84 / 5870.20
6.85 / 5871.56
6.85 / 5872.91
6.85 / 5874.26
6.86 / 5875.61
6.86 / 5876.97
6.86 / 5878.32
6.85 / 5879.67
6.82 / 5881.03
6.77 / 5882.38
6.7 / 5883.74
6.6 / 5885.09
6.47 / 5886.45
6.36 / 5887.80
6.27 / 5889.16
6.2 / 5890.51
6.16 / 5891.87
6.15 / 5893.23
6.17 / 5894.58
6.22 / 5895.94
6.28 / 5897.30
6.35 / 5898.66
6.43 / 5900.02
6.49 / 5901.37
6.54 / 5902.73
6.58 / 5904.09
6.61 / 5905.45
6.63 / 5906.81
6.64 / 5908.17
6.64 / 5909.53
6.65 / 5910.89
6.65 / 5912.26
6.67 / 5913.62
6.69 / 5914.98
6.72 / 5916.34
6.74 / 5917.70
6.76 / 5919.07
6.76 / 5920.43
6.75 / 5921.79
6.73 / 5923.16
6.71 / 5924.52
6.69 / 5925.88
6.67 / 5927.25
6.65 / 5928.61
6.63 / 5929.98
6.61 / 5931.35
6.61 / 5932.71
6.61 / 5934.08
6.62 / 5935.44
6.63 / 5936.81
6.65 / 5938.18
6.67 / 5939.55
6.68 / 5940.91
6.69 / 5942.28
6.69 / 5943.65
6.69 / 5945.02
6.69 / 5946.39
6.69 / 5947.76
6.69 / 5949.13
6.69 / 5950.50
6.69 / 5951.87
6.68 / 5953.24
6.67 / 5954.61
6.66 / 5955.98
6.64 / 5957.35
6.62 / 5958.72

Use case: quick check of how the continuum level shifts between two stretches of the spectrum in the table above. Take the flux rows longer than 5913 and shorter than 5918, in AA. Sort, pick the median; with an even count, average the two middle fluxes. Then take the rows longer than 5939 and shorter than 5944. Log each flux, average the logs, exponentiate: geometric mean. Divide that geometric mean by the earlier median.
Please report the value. 1.00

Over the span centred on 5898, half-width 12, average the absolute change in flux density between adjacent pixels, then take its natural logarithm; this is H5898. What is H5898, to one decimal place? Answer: -3.0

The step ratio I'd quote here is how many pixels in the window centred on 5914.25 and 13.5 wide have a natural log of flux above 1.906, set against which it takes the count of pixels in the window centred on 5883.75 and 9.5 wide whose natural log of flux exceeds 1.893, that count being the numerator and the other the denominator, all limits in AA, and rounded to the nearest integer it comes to 1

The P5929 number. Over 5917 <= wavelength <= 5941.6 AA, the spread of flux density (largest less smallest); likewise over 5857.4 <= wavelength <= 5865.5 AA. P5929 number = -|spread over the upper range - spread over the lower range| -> -0.12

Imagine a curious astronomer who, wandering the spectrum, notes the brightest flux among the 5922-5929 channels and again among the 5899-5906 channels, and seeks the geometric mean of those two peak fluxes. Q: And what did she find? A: 6.67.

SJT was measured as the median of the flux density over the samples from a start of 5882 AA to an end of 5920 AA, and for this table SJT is 6.59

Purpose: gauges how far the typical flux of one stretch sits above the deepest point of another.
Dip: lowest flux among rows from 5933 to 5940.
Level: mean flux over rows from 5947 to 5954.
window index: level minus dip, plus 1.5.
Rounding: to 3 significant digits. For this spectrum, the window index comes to 1.58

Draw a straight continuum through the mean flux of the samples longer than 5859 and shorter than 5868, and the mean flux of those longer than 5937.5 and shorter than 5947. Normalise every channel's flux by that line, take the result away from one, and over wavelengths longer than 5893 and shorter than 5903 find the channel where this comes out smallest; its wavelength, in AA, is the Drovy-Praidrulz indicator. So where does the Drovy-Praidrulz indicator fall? 5902.73 AA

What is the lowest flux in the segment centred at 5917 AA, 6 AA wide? 6.69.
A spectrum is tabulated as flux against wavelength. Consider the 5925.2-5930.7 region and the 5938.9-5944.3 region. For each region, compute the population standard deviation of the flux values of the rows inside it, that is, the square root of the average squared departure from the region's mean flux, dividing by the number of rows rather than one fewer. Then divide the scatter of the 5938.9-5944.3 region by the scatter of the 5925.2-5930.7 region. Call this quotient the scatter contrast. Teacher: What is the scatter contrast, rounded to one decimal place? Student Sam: 0.4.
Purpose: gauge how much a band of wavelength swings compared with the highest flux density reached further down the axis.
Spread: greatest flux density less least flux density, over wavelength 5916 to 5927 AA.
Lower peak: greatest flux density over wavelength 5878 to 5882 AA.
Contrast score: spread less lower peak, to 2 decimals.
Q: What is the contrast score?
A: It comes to -6.79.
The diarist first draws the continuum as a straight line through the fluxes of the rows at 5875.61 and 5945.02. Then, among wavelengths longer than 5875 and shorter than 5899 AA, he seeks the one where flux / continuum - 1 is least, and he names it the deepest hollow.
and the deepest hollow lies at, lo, 5893.23 AA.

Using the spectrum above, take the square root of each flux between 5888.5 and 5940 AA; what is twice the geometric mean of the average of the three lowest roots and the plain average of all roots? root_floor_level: 5.04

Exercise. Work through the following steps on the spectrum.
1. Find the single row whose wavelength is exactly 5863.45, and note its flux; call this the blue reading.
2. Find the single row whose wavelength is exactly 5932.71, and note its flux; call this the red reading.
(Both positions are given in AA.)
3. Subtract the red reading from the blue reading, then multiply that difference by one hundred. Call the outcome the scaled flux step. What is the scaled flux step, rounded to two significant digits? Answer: 16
